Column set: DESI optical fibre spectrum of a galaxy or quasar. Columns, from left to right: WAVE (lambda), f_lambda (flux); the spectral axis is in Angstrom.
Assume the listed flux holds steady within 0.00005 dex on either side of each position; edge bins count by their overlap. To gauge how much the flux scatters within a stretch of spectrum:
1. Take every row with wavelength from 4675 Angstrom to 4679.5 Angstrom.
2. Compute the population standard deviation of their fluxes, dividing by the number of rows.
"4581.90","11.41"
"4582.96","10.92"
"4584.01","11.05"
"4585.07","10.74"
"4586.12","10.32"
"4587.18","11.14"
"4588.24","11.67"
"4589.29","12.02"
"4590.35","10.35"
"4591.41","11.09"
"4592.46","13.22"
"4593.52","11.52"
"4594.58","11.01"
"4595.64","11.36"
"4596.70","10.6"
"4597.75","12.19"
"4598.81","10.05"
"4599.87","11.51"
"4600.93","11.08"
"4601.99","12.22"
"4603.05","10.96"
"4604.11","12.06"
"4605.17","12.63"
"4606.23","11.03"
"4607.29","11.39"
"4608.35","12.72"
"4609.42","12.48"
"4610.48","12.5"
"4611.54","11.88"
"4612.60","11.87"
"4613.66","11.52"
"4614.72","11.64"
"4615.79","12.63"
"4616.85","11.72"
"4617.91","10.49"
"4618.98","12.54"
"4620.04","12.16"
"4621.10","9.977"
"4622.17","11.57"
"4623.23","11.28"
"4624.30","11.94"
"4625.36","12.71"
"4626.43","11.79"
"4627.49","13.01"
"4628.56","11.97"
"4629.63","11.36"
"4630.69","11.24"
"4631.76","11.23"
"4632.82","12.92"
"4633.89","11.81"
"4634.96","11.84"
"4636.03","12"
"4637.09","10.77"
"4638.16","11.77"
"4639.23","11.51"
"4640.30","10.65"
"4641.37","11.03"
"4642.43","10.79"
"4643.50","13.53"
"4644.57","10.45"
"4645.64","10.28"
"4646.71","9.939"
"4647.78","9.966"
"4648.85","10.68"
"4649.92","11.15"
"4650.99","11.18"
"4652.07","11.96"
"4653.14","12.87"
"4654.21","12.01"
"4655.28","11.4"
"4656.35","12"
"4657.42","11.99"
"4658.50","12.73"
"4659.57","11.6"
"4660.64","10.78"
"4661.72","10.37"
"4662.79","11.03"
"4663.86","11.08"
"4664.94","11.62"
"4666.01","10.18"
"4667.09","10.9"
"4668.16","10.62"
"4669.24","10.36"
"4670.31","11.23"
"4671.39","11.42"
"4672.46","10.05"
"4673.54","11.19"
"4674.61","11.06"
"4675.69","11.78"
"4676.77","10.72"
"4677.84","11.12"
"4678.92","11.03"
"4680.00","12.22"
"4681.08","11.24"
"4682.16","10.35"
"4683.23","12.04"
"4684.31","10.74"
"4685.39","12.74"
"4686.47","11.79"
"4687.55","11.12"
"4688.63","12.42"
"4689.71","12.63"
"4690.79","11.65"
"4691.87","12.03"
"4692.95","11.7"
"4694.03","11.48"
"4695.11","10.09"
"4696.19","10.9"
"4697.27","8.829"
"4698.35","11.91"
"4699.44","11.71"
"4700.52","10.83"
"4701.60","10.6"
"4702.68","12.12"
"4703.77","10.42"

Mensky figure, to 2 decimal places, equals 0.39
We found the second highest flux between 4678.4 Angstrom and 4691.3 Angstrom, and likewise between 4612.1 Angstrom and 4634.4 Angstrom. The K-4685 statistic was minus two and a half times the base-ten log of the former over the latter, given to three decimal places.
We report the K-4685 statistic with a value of 0.025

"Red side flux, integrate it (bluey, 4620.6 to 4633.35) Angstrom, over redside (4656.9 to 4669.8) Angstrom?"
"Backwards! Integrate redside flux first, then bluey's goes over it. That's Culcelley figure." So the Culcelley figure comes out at 1.05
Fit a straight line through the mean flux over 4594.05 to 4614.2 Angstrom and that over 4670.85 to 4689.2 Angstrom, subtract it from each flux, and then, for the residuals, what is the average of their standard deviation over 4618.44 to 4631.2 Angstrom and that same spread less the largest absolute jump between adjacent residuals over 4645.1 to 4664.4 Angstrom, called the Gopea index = 0.2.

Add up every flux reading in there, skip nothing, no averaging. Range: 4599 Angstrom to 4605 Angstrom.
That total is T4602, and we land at 58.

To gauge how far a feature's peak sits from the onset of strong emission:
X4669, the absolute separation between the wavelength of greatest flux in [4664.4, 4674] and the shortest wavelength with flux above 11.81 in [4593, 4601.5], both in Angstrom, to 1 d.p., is 67.2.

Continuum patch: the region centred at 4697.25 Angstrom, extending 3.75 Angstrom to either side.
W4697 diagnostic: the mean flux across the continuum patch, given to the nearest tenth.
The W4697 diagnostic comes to 10.8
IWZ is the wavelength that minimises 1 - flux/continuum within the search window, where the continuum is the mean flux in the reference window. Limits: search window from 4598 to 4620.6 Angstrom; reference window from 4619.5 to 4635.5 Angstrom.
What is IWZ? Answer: 4608.35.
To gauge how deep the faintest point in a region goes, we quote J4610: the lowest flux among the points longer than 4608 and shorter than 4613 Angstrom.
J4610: 11.87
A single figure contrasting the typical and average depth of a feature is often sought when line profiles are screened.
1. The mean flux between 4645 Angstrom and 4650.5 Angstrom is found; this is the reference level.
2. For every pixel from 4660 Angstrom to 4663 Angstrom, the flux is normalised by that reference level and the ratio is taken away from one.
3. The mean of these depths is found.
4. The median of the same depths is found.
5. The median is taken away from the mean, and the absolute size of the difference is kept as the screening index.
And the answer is 0.005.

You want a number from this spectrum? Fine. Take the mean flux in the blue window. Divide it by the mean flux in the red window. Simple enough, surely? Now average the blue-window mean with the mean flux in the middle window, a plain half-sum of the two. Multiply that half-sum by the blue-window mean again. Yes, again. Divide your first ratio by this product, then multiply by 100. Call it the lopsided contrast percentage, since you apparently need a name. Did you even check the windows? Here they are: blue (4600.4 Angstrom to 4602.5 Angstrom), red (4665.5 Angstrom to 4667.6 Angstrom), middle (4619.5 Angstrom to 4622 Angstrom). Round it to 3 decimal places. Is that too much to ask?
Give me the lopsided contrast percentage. 0.835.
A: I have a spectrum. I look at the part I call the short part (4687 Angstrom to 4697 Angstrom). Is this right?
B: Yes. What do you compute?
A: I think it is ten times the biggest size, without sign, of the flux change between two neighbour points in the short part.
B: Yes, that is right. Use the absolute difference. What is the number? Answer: 14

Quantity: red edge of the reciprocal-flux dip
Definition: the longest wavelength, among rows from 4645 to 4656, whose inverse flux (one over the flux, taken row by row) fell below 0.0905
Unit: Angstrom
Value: 4655.28 Angstrom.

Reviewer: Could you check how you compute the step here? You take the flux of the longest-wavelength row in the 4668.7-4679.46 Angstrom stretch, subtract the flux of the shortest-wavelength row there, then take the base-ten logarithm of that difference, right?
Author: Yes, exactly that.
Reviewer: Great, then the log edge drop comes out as -0.17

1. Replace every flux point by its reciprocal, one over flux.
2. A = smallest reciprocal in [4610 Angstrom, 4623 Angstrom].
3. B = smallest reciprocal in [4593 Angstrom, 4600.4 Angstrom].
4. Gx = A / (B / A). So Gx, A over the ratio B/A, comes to 0.076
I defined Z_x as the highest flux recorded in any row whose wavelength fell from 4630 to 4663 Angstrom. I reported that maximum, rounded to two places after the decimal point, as 13.53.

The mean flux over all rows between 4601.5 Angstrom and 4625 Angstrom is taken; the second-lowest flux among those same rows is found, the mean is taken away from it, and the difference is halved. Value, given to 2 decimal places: -0.65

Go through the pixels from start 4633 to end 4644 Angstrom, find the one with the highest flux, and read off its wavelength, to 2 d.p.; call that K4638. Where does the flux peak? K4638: 4643.50 Angstrom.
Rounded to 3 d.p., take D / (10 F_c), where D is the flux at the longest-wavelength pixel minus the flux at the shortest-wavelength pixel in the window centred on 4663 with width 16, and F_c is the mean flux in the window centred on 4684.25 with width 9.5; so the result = -0.001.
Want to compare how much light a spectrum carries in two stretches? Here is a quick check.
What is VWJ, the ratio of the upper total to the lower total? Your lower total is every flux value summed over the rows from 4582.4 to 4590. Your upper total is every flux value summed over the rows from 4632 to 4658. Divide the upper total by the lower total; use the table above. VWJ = 3.5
